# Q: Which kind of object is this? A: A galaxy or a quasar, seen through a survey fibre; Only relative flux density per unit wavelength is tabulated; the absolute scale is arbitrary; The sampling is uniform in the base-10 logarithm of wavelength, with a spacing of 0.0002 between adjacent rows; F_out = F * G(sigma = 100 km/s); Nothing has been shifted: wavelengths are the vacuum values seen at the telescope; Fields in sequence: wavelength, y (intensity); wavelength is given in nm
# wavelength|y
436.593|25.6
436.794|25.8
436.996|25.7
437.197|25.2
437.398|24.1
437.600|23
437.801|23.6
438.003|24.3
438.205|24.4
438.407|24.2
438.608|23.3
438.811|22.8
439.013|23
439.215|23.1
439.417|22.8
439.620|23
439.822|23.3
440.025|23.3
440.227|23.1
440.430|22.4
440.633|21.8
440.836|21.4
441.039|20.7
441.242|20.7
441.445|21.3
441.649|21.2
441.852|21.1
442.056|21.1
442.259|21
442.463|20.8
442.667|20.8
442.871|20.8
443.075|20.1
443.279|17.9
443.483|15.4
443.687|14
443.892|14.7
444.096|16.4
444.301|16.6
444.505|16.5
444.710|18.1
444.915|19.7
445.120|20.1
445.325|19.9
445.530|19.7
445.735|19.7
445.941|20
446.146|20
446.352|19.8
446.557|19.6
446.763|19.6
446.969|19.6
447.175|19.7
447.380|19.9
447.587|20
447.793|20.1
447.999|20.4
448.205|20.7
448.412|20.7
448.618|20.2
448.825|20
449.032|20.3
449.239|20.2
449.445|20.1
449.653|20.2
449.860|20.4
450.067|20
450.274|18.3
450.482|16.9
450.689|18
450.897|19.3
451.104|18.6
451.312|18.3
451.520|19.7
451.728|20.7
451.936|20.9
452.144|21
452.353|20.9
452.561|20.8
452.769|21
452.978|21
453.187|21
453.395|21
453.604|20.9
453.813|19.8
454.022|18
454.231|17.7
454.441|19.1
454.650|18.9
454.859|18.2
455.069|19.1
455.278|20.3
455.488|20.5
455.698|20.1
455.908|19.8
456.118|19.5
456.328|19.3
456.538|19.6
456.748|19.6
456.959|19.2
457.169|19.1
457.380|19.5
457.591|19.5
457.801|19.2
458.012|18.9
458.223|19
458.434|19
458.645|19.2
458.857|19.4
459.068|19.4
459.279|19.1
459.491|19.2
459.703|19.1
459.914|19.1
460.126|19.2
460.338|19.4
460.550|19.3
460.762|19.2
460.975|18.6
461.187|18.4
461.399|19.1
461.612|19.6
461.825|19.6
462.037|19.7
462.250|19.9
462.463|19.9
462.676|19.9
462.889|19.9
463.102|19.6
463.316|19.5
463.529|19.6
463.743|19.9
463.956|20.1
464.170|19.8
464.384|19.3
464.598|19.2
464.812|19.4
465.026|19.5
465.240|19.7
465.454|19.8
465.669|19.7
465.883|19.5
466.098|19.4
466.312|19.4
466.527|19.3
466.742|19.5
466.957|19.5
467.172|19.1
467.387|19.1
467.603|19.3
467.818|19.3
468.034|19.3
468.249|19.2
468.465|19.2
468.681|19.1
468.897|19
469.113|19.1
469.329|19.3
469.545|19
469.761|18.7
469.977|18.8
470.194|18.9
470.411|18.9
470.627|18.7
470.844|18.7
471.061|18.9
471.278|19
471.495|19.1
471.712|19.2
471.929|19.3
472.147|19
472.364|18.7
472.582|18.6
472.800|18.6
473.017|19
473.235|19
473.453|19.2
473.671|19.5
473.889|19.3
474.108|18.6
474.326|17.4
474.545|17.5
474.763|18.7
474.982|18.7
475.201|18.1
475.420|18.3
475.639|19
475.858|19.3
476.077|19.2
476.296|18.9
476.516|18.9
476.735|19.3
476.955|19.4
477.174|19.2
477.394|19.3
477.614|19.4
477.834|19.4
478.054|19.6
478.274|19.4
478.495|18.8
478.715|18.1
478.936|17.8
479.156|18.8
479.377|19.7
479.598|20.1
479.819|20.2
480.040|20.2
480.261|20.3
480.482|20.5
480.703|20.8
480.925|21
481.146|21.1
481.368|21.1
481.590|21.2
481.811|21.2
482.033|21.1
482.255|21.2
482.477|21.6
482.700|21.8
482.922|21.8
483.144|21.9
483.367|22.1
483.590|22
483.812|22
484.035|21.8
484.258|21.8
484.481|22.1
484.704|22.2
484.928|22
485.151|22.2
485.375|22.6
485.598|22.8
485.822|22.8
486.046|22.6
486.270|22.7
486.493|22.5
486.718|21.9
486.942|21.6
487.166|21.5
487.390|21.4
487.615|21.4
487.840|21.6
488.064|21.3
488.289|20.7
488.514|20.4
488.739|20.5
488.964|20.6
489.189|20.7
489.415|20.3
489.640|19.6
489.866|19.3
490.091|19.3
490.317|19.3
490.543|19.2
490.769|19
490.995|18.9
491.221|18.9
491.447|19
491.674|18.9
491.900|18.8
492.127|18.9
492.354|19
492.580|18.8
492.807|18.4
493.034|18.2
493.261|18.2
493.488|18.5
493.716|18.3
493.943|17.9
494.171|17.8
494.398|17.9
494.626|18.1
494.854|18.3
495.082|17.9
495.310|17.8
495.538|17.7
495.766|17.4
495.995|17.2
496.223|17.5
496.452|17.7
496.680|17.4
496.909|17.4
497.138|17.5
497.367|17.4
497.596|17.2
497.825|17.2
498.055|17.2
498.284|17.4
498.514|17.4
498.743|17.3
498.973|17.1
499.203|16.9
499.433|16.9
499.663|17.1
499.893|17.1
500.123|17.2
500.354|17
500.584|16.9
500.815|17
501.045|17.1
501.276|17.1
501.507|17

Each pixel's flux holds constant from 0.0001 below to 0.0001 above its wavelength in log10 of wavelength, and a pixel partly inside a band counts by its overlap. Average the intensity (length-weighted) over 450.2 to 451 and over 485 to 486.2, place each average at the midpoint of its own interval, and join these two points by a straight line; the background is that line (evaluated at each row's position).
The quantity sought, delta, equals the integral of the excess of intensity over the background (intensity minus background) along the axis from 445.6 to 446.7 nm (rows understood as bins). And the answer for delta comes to 2.5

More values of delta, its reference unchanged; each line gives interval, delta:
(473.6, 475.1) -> -4.0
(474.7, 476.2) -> -3.8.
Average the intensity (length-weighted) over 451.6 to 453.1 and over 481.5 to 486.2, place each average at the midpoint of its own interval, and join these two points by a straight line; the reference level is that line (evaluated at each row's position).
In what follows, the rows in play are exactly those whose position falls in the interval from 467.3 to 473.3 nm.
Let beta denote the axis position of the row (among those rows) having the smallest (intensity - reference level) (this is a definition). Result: 472.800 nm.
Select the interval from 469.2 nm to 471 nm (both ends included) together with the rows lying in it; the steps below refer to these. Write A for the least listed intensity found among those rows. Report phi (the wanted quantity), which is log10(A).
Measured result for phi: 1.27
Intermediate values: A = 18.7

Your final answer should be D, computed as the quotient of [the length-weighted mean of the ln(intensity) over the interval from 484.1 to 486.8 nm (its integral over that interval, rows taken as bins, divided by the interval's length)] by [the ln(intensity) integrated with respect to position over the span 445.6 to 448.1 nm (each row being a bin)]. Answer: 0.416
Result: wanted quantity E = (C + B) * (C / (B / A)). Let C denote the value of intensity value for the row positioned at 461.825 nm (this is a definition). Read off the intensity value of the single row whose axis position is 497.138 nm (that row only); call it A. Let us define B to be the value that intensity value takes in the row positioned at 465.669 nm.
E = 684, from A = 17.5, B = 19.7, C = 19.6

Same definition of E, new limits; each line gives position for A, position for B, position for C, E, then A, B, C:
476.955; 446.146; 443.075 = 782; 19.4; 20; 20.1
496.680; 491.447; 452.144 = 769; 17.4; 19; 21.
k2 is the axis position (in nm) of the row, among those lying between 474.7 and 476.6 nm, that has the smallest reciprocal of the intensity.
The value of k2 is 475.858 nm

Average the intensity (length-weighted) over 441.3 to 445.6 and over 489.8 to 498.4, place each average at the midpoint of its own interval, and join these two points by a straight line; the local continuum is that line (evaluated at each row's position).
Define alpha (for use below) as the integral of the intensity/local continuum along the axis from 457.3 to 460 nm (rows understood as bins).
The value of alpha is 2.77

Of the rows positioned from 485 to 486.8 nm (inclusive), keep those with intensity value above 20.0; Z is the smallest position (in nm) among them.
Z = 485.151 nm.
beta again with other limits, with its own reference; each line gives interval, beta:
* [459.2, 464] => 461.187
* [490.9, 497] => 495.995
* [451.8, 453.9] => 453.813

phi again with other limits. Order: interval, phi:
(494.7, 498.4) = 1.24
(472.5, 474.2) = 1.27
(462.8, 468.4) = 1.28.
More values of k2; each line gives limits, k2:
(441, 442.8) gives 441.445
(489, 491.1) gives 489.189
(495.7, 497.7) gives 496.452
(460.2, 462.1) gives 462.037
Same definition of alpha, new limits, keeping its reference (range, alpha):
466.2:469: 2.90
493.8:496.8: 2.93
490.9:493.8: 2.98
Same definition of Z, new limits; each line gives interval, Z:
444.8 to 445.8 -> 445.120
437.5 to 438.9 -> 437.600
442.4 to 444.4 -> 442.463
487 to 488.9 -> 487.166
